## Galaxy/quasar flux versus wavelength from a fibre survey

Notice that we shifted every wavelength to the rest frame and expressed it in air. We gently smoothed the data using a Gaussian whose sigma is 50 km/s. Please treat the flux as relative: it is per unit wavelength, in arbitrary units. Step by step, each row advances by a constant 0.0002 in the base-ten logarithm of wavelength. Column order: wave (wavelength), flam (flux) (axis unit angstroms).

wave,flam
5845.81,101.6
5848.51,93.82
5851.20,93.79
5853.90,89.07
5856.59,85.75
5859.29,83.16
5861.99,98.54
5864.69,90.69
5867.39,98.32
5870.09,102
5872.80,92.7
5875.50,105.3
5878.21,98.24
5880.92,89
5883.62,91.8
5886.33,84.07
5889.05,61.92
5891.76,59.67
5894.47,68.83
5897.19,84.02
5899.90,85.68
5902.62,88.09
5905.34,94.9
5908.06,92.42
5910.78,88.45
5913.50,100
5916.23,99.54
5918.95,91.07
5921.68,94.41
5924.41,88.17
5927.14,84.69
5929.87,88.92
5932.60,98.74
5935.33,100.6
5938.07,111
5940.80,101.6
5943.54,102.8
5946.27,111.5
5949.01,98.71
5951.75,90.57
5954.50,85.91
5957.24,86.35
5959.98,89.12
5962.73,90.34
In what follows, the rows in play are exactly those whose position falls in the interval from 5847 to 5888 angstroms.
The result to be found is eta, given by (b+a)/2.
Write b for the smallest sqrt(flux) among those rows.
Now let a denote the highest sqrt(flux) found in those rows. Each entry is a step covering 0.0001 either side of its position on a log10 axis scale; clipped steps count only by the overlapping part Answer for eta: 9.69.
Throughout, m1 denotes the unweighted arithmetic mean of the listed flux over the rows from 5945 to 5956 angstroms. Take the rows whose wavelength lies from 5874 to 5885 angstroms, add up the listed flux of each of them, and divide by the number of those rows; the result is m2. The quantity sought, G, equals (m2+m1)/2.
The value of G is 96.4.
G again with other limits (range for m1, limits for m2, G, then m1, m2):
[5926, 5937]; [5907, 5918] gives 94.2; 93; 95.1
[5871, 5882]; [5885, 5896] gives 82.5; 96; 68.6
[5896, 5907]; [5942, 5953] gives 94.5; 88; 100.9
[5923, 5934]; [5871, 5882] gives 93.2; 90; 96.3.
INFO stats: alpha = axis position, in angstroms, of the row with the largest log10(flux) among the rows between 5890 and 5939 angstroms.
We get 5938.07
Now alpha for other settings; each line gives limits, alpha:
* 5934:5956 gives 5946.27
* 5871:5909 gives 5875.50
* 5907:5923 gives 5913.50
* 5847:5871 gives 5870.09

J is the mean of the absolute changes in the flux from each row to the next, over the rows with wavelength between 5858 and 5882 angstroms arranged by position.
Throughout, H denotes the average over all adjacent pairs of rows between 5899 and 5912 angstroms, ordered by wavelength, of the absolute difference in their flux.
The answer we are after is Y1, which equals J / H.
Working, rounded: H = 3.9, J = 9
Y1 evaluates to 2.3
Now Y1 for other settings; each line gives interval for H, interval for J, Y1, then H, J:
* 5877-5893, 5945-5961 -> 0.7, 8.8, 6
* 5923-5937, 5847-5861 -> 0.5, 4.8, 3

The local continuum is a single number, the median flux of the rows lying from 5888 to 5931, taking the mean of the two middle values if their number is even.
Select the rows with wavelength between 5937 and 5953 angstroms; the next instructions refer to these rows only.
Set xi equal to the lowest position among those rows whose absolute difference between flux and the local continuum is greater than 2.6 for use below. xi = 5938.07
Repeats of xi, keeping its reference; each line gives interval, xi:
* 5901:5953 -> 5905.34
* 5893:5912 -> 5894.47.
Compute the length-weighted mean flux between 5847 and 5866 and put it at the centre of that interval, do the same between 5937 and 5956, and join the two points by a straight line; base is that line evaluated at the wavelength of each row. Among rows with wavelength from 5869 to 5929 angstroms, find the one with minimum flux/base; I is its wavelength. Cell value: 5891.76 angstroms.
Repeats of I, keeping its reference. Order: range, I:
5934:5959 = 5954.50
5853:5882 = 5859.29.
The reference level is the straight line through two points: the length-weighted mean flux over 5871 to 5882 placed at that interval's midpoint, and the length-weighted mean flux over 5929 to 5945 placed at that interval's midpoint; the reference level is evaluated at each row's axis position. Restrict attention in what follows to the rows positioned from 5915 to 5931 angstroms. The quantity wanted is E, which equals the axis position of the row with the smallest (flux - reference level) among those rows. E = 5927.14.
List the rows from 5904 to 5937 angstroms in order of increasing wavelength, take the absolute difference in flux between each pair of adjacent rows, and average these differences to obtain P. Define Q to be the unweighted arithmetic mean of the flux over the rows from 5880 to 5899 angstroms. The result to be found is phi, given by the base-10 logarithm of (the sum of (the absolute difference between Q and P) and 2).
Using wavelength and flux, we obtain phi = 1.87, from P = 5.1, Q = 77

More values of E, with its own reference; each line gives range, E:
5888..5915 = 5891.76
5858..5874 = 5859.29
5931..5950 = 5949.01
